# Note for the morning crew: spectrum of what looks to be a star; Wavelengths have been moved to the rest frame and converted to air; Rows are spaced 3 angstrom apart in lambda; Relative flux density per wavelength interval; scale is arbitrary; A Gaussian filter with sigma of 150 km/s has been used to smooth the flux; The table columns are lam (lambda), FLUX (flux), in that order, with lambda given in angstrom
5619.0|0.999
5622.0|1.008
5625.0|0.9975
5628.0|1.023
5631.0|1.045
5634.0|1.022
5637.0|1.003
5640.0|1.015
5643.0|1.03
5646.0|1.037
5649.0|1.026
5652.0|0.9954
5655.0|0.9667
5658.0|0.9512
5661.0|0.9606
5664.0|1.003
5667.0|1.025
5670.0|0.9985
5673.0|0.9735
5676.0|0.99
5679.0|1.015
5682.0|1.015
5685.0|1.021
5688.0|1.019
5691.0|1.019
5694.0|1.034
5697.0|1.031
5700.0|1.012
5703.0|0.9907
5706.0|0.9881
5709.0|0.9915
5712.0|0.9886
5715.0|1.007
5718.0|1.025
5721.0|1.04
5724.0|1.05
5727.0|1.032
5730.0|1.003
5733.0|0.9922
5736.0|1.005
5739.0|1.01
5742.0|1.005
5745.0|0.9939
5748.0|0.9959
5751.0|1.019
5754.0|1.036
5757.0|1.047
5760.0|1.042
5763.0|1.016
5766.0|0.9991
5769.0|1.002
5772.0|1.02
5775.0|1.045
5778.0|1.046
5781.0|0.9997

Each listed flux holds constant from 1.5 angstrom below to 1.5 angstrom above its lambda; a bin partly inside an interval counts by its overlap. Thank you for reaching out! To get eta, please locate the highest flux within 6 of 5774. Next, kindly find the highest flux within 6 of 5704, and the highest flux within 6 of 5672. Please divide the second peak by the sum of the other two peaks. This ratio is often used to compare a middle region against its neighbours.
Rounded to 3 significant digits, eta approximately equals 0.489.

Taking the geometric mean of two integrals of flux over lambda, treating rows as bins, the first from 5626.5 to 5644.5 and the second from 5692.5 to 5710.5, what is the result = 18.3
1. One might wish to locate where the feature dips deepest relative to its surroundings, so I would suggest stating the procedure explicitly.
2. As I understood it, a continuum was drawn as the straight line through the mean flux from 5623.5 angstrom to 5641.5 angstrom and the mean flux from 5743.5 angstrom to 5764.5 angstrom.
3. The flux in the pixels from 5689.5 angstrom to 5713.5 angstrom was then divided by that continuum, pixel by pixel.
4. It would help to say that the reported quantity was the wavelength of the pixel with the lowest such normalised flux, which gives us 5706.0 angstrom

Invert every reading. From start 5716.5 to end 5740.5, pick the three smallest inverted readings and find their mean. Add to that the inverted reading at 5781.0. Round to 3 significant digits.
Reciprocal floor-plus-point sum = 1.96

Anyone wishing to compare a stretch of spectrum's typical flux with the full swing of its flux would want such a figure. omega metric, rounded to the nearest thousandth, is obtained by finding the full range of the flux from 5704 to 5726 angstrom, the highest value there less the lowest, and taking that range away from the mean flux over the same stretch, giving 0.951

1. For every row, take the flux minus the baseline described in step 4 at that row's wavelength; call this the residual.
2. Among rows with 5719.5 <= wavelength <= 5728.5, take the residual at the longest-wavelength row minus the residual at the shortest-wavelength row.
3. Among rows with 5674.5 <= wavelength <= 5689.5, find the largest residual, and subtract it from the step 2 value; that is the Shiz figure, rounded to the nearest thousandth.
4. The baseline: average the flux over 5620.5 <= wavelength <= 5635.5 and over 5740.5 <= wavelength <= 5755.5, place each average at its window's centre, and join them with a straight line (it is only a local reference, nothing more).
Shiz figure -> -0.014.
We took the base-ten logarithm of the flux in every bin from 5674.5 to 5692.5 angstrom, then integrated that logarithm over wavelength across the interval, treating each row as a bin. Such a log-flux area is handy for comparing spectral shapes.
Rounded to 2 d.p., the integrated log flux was 0.10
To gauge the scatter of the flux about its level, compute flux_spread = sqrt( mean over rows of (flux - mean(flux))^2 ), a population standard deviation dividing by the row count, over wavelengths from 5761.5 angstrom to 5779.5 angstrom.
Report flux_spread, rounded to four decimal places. 0.0186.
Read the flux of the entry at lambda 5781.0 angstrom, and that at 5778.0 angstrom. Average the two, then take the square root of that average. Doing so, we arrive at 1.011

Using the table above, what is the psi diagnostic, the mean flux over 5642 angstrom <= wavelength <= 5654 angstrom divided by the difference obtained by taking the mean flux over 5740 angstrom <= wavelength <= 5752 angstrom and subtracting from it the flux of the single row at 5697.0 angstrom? -37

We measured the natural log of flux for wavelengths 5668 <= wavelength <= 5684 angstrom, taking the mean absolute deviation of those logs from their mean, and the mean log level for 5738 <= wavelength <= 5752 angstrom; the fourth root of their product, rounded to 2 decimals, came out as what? 0.09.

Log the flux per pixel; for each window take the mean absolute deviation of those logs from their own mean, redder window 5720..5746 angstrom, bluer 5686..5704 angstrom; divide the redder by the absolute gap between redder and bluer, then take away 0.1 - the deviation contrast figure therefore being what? 2.6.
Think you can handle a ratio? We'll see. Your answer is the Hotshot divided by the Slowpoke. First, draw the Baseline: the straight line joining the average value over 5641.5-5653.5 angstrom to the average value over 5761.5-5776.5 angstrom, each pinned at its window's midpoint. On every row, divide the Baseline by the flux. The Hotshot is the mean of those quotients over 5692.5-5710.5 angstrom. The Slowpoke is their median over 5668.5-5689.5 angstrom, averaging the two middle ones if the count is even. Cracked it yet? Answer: 1.01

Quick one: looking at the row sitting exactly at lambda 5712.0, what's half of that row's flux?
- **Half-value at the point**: 0.494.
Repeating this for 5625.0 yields 0.499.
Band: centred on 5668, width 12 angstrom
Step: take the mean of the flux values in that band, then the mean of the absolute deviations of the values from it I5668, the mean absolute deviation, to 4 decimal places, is 0.0140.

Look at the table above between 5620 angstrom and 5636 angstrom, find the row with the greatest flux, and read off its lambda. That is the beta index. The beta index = 5631.0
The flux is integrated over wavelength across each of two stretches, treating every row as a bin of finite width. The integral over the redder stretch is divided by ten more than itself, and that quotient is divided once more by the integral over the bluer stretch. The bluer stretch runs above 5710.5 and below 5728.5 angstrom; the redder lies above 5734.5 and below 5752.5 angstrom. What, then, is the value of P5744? 0.0349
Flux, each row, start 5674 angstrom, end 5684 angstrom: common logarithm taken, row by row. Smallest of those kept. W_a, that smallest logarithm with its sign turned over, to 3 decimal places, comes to 0.004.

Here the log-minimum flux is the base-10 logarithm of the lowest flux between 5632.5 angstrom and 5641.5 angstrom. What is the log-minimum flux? 0.0013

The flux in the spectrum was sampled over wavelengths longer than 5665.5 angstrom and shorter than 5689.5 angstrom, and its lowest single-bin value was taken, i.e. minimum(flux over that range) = 0.9735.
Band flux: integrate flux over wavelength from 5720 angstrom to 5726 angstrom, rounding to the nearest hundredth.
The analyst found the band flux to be 6.27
